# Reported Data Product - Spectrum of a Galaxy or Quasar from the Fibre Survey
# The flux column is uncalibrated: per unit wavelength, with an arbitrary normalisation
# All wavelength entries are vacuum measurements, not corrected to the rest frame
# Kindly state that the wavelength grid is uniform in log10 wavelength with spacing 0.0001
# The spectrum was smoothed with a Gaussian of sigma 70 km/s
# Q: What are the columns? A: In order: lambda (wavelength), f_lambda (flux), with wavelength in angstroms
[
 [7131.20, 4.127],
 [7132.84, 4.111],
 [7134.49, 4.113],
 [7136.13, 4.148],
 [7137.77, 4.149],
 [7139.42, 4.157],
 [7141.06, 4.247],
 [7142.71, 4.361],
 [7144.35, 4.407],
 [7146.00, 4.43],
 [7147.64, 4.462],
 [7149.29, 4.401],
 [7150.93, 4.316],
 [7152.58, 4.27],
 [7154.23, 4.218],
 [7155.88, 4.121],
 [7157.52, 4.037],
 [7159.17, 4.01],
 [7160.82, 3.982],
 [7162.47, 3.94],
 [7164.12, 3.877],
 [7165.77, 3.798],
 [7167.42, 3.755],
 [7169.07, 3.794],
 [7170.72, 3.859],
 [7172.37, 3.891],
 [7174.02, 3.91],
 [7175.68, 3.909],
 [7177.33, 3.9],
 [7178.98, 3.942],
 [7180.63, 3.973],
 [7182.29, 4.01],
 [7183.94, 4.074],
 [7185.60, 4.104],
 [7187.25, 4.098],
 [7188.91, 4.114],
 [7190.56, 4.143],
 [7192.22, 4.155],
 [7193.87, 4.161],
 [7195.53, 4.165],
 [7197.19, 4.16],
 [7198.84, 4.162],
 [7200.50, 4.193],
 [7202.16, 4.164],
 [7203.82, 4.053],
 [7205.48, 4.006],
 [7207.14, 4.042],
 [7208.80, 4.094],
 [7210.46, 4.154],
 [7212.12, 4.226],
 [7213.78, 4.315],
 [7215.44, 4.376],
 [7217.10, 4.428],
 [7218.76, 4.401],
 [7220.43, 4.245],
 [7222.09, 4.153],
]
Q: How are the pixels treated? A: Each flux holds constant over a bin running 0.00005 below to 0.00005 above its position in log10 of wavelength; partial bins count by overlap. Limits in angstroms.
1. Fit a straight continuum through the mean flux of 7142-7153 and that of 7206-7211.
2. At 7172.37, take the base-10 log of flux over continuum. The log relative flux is -0.04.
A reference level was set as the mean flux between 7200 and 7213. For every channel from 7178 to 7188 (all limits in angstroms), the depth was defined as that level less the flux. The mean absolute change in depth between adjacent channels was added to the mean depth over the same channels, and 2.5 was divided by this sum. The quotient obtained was 21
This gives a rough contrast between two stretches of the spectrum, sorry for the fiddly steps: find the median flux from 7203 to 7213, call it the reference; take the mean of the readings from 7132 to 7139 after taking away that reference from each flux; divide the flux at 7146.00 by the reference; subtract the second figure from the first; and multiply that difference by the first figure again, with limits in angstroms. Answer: -0.06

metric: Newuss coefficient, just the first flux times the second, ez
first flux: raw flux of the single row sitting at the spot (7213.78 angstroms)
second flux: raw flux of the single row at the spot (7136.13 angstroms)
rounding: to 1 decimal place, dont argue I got 17.9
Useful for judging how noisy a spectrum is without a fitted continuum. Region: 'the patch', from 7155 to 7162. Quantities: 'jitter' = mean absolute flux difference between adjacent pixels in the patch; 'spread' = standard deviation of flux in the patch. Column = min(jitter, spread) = 0.05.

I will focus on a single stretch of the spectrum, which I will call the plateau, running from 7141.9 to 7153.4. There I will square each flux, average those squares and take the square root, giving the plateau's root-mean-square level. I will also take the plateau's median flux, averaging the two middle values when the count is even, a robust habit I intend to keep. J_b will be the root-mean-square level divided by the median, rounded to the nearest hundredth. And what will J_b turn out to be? 0.99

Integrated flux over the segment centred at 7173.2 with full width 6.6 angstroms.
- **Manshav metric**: 25.7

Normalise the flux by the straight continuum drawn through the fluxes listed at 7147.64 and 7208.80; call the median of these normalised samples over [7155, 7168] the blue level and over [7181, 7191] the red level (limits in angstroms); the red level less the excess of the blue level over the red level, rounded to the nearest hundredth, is 1.03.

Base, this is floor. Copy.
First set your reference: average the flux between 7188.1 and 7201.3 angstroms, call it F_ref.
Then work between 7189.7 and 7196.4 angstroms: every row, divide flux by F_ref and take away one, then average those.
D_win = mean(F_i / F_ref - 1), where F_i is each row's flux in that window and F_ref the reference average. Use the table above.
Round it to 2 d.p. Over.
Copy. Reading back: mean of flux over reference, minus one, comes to 0.00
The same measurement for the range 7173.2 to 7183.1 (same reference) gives -0.05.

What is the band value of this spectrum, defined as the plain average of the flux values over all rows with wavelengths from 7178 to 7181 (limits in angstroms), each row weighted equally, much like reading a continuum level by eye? 3.96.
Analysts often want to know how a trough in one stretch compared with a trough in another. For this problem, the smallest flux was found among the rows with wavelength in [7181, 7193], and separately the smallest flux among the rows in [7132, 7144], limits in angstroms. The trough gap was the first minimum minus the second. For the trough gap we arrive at -0.10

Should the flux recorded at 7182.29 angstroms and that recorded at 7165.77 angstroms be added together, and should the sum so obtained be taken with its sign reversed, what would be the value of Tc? -7.81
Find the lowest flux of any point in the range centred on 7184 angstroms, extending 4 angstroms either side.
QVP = 3.973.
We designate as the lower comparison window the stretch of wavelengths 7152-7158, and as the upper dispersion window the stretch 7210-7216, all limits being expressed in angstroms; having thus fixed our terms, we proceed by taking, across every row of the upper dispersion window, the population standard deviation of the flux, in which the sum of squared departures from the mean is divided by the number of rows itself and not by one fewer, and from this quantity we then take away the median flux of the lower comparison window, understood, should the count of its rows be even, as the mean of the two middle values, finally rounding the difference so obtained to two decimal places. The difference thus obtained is -4.08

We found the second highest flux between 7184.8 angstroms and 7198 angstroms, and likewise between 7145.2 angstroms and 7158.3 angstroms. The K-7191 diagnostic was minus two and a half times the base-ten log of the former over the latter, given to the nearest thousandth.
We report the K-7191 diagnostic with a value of 0.068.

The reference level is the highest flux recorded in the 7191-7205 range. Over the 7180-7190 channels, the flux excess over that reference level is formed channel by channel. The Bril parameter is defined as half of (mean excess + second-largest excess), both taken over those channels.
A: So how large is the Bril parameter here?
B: -0.11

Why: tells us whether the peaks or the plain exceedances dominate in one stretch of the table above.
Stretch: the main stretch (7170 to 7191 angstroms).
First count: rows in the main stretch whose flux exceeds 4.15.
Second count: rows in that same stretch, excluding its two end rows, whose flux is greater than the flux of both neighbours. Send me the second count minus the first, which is 2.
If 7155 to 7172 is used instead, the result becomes 0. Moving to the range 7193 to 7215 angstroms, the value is -7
